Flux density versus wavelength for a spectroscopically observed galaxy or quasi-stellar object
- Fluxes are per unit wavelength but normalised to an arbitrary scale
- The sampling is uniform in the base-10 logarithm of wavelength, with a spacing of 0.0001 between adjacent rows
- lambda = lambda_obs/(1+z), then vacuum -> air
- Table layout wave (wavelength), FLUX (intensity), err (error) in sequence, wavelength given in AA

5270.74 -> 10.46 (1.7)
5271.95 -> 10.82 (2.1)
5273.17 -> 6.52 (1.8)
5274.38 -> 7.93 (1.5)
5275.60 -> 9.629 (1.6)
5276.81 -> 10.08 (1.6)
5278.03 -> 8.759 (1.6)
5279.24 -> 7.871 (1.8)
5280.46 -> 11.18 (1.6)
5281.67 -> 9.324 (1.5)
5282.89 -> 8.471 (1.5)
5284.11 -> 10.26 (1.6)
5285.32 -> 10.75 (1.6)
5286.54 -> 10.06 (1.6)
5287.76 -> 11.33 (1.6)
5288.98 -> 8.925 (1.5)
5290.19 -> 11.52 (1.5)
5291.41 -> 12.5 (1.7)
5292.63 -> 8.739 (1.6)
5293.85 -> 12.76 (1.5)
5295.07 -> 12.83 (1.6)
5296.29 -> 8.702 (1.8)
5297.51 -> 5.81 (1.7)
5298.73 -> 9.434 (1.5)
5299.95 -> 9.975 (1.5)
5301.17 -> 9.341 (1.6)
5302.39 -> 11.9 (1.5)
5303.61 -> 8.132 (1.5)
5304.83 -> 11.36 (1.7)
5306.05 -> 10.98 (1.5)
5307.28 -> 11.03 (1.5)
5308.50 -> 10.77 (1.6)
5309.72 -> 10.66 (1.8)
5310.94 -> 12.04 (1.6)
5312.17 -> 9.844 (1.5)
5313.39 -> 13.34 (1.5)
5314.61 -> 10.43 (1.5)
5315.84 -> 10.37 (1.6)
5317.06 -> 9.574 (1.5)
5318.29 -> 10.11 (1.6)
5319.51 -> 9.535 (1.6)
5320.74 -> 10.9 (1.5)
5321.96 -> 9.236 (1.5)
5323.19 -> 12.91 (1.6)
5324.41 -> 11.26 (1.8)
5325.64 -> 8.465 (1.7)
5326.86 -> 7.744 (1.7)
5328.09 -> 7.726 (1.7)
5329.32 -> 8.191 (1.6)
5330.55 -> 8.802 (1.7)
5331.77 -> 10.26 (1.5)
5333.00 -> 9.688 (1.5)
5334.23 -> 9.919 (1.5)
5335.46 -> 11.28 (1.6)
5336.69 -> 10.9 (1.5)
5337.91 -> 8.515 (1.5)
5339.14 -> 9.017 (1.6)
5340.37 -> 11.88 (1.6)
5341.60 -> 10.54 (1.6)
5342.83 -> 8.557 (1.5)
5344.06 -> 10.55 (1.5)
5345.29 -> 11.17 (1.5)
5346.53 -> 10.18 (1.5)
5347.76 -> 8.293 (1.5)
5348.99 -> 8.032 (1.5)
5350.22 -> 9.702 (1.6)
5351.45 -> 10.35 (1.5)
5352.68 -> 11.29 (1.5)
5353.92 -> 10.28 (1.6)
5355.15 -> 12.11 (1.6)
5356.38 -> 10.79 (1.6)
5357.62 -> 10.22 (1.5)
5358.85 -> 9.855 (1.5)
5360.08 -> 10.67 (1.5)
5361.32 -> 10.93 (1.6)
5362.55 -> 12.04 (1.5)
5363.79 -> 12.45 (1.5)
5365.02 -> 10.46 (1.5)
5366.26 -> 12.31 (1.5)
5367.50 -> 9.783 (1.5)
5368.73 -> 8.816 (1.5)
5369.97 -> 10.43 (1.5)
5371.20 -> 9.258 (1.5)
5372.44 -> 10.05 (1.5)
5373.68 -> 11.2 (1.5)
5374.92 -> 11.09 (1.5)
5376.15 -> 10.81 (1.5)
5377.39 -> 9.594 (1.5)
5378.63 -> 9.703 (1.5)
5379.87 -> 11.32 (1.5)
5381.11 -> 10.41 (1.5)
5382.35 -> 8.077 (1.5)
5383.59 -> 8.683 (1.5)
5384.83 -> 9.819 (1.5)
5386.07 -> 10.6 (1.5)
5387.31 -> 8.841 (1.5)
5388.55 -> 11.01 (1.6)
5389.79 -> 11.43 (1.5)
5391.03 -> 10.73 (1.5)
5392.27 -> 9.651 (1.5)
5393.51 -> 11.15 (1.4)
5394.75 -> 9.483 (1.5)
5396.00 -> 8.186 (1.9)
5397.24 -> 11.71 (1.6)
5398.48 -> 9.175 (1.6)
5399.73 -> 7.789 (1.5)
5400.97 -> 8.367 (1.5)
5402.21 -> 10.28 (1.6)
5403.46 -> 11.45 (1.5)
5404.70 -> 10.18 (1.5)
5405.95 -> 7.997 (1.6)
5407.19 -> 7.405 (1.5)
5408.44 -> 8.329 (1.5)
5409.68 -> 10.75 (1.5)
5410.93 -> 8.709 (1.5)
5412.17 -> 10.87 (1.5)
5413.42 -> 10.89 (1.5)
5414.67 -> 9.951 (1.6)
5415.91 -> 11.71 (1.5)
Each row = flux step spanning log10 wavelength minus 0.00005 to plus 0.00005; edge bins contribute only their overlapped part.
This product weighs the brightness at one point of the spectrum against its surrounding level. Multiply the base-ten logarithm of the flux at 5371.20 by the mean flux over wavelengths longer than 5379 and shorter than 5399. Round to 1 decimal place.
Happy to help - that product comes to 9.7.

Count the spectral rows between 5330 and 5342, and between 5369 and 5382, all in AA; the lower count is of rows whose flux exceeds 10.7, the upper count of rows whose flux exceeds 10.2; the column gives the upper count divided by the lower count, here 2.00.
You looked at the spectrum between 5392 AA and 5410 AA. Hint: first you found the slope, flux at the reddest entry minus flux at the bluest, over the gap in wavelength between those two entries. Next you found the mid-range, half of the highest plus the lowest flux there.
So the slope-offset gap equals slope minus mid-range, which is -9.5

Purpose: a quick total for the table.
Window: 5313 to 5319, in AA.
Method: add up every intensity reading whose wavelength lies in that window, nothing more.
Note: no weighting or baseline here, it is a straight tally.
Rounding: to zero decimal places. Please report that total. 54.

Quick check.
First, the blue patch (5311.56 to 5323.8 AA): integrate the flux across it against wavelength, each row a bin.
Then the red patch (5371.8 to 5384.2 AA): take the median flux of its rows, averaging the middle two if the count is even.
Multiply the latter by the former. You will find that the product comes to 1331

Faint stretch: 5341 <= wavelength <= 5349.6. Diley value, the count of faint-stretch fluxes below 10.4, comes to 4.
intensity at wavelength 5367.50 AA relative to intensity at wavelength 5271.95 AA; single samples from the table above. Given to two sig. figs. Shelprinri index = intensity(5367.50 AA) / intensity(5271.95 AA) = 0.90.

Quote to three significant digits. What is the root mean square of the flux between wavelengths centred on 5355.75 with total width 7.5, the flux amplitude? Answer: 10.8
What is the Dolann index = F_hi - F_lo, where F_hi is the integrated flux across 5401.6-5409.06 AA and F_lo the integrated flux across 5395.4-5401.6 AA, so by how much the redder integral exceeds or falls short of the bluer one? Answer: 13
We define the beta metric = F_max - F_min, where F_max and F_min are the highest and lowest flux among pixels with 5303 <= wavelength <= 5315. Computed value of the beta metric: 5.2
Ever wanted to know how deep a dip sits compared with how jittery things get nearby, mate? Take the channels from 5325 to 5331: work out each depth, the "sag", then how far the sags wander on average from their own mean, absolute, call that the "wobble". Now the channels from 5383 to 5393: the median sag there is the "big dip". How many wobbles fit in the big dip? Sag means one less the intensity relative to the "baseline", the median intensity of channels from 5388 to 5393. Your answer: 1.8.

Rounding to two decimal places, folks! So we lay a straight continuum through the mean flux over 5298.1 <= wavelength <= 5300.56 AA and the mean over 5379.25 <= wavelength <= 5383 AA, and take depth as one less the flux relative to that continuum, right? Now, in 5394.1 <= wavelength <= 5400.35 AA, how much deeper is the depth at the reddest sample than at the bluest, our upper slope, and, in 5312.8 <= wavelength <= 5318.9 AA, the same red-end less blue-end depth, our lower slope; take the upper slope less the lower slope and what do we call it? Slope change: -0.16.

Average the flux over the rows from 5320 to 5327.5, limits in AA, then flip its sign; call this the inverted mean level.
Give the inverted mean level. -10.1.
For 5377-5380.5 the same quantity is -10.2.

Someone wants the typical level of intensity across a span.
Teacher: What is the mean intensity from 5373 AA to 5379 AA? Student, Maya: 10.5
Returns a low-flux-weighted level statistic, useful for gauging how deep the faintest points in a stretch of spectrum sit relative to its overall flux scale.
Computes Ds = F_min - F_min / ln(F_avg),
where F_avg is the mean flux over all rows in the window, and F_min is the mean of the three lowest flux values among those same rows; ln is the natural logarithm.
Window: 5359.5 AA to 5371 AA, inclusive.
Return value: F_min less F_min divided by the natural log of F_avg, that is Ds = 5.6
